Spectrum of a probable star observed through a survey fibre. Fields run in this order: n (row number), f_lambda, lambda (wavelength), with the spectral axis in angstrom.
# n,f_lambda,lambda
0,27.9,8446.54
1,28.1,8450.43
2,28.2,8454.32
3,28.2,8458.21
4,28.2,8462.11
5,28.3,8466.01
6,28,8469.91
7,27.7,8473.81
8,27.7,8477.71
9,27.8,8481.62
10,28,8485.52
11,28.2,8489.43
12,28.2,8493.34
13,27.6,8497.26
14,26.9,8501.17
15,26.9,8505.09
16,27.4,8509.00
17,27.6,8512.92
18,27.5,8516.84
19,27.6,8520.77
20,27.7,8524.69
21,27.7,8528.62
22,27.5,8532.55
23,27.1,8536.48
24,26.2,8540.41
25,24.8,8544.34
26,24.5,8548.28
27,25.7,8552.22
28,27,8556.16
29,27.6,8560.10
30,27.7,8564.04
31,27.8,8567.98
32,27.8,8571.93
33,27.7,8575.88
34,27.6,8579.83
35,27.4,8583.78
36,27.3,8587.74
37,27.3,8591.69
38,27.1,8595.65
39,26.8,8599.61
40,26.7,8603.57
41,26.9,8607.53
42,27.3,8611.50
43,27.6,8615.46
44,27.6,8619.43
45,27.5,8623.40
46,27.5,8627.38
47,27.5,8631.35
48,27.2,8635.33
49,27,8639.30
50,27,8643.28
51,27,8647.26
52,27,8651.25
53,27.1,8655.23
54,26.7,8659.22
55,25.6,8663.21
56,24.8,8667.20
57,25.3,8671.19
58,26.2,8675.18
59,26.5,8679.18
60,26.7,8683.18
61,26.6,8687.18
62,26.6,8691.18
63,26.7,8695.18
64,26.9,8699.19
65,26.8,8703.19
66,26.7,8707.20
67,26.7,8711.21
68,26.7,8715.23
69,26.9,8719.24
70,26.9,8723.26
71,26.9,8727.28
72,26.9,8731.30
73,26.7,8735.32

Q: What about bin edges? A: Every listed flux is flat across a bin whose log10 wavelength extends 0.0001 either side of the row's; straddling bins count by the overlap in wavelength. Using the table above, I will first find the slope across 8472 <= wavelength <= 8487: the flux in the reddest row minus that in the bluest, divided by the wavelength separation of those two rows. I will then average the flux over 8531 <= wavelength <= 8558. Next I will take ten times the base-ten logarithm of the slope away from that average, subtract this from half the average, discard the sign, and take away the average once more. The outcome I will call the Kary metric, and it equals 2.9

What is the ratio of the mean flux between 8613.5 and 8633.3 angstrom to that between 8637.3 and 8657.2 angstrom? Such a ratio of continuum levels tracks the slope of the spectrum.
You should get 1.02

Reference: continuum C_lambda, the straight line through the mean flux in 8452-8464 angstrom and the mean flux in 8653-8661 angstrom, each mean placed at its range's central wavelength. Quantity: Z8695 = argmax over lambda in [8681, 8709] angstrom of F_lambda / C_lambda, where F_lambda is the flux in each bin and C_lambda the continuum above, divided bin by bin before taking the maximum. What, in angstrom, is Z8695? 8699.19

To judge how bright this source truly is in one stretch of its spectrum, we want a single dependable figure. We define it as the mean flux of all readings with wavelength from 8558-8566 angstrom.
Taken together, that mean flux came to 27.65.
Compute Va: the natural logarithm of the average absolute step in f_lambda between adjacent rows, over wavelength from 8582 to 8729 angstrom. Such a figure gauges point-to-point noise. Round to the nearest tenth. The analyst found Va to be -1.6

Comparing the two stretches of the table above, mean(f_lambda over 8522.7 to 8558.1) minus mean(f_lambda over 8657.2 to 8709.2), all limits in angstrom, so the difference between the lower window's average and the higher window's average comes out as 0.15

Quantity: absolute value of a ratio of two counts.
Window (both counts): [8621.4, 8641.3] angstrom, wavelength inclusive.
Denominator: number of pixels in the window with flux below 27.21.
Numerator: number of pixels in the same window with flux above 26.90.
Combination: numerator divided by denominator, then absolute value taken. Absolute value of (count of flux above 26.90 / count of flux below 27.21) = 2.5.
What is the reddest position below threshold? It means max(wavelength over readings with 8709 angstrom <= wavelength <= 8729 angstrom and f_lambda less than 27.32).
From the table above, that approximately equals 8727.28 angstrom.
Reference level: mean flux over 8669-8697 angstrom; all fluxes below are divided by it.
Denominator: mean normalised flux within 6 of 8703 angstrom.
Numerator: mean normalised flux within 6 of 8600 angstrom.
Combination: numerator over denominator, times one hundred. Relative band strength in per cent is 100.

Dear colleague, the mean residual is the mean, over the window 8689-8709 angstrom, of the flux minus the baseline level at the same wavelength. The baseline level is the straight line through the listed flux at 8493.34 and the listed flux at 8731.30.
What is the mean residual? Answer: -0.34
